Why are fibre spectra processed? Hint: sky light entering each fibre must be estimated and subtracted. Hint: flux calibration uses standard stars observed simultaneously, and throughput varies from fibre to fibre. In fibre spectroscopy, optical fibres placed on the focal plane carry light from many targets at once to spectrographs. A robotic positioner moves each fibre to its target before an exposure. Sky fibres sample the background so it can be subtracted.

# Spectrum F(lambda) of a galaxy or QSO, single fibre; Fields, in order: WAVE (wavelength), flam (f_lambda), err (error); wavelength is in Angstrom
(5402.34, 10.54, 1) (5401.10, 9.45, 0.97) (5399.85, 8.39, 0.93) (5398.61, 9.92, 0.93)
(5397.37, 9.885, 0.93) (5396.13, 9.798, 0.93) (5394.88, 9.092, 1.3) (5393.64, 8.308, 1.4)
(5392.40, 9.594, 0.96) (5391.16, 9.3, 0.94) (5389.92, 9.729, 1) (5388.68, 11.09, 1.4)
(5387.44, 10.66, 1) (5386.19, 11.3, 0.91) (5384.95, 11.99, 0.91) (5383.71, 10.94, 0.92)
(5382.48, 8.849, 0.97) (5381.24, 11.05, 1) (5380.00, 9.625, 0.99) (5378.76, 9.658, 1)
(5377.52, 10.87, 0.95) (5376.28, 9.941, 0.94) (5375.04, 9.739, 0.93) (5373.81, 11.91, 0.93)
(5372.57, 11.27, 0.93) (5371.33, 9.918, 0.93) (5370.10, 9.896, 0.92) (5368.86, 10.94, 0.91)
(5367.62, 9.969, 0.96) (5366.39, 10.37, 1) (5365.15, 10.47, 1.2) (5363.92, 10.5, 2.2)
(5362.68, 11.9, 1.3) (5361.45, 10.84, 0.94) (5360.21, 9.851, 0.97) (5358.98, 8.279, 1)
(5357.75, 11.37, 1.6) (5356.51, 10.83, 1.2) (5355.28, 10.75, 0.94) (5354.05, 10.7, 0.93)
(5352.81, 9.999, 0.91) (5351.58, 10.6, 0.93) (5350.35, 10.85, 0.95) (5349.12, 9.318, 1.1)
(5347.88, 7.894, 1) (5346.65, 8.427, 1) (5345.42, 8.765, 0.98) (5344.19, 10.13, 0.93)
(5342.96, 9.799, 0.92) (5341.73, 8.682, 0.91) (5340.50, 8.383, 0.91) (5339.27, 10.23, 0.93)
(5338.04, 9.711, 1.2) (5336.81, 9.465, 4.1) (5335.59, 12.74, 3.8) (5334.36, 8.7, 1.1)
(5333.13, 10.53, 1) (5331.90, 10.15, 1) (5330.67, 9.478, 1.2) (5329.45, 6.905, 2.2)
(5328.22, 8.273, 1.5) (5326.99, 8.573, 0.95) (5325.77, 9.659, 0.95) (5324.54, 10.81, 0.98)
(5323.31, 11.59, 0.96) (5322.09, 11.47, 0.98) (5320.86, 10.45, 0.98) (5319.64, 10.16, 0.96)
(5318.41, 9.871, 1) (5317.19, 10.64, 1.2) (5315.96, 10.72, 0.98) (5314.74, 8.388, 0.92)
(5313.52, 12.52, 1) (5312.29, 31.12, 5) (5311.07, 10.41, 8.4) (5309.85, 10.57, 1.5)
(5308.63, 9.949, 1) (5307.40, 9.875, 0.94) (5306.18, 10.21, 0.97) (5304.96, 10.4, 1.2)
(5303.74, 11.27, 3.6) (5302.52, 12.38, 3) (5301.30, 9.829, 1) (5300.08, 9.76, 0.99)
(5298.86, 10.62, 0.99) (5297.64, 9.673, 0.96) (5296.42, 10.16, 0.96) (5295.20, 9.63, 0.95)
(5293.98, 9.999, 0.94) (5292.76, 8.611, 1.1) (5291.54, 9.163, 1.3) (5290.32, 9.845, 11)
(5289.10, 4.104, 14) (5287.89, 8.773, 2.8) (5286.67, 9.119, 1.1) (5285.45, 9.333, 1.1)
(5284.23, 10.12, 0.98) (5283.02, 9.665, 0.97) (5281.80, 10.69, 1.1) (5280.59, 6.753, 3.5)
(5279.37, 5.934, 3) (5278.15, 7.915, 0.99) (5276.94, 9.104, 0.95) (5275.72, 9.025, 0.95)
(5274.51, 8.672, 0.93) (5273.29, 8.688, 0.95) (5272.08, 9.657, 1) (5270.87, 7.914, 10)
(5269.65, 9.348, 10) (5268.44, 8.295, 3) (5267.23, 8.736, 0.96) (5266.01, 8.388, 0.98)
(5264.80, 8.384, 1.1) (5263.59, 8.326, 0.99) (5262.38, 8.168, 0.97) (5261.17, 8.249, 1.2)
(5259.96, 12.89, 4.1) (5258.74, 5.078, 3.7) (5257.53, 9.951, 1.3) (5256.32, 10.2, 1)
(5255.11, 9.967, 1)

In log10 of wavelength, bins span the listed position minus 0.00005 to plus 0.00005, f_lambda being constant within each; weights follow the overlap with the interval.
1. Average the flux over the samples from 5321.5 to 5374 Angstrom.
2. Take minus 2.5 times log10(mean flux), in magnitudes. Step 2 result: -2.50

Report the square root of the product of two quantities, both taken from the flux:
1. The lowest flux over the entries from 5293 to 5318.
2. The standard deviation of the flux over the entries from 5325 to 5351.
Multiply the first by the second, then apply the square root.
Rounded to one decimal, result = 3.2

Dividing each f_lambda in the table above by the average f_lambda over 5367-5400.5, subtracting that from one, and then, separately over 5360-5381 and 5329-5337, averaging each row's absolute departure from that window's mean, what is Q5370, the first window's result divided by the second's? 0.49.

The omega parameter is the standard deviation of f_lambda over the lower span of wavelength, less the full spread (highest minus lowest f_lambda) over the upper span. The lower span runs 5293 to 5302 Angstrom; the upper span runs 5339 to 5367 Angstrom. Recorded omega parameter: -3.7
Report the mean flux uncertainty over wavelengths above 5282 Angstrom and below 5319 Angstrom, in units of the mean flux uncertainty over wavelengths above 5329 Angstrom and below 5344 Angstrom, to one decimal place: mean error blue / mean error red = 1.5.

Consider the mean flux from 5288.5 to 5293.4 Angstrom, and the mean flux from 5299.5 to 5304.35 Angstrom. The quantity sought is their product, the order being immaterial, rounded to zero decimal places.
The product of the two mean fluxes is 86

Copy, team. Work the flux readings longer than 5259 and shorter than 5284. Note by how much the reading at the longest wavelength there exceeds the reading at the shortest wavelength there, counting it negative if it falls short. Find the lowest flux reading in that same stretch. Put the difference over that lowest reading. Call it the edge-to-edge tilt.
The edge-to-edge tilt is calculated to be -0.54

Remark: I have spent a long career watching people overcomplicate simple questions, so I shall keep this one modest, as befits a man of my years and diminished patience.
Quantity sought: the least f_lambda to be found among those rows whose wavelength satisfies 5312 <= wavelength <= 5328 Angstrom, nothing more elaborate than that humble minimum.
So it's 8.388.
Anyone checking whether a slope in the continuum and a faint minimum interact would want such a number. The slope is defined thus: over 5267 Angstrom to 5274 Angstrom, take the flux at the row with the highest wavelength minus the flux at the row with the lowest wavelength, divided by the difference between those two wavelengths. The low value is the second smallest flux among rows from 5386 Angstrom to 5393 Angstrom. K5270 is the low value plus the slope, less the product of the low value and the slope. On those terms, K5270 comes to 9.7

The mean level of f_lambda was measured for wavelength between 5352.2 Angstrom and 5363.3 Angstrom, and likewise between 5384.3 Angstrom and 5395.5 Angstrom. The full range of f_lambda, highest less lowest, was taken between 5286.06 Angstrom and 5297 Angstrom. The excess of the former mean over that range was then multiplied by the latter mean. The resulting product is 45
